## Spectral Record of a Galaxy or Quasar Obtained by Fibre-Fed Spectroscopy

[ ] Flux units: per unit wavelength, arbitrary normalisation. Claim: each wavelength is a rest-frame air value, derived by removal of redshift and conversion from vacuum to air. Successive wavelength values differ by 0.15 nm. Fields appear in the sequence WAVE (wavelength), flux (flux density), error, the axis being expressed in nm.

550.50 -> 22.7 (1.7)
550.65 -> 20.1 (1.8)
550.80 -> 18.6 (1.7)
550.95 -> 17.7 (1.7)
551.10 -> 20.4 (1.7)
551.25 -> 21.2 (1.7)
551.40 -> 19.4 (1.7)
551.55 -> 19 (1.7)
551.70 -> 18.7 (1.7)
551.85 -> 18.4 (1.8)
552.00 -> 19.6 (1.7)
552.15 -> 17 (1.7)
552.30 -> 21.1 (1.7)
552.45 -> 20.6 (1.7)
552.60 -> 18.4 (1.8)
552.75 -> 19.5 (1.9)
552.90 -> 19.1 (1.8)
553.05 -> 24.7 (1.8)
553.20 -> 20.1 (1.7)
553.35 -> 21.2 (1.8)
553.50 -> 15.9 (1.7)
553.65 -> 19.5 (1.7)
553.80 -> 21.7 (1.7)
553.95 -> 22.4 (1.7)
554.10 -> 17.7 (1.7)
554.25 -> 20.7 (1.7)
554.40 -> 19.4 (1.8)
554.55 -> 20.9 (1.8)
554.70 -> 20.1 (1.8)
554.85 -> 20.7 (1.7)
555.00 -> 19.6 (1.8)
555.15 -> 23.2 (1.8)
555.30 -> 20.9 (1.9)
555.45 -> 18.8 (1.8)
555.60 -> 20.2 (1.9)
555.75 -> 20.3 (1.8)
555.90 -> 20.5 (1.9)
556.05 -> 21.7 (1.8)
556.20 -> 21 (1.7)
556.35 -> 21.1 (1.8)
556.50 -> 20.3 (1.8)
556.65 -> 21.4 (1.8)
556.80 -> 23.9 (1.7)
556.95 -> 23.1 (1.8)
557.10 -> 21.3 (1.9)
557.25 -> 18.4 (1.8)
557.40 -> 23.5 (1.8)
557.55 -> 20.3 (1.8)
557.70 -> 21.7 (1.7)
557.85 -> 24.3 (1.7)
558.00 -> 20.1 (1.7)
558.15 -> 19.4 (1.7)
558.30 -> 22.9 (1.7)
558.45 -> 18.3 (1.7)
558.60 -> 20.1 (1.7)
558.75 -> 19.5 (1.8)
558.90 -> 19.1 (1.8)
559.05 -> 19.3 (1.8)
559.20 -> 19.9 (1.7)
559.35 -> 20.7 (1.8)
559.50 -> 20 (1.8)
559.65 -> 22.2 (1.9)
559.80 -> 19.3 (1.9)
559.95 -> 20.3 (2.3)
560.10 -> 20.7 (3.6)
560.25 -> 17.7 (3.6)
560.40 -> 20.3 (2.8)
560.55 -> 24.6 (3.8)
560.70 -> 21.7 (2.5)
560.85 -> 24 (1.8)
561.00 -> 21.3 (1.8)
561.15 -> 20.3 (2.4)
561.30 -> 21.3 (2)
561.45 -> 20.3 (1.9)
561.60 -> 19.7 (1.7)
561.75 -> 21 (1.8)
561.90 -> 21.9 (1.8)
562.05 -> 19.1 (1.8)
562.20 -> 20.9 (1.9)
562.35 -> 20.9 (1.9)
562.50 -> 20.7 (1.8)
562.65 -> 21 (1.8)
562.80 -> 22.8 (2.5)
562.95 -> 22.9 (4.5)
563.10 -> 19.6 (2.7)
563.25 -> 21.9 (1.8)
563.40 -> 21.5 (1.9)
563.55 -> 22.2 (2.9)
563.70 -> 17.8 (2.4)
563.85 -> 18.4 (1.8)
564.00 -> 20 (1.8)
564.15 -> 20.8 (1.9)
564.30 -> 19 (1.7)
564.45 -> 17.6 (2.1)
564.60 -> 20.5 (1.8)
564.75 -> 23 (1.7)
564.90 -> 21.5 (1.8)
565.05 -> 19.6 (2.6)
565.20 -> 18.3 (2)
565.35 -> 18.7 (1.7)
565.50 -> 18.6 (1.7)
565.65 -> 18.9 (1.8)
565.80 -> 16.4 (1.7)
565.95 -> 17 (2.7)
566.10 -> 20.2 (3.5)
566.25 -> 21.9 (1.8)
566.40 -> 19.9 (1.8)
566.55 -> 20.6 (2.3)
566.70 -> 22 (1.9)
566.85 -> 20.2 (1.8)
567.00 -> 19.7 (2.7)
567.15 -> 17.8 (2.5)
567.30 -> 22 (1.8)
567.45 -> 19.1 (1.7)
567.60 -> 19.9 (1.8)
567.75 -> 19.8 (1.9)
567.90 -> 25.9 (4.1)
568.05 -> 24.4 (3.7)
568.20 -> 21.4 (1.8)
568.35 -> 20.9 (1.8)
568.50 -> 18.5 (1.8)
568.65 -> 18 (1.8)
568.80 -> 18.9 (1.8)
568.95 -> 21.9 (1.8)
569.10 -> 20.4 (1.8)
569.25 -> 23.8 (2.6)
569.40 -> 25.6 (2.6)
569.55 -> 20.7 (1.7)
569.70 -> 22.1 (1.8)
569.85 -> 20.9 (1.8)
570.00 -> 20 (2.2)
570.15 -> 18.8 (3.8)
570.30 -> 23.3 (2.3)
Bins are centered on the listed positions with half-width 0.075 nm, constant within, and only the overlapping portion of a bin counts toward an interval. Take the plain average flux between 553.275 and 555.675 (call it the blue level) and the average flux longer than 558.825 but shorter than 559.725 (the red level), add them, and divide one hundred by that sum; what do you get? 2.48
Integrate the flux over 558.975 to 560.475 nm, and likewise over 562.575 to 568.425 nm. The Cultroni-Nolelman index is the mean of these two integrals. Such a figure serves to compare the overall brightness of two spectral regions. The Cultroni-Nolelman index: 75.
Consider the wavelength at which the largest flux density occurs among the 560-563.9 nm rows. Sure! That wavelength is 560.55 nm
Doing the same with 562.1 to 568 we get 567.90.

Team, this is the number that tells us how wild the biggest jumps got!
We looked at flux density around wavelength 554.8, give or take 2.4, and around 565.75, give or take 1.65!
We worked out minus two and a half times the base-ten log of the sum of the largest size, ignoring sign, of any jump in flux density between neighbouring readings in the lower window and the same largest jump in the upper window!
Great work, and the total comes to -2.48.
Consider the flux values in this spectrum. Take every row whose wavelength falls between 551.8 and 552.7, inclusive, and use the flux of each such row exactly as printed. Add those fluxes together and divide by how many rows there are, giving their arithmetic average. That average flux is 19.2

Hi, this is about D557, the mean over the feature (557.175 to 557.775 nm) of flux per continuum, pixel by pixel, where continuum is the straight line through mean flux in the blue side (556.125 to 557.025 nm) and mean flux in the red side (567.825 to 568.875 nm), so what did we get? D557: 0.96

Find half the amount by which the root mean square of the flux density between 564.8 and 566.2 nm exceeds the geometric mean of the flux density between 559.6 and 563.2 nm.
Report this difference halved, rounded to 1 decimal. -1.1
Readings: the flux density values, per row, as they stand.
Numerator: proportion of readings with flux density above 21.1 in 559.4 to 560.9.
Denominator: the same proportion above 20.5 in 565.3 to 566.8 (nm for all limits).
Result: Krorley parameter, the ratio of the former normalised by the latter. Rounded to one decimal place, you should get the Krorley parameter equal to 1.3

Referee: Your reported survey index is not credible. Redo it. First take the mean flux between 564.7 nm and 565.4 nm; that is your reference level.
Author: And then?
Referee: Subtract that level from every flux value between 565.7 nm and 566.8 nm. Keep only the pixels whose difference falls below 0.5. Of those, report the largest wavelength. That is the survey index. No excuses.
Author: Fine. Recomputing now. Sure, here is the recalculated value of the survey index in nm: 566.55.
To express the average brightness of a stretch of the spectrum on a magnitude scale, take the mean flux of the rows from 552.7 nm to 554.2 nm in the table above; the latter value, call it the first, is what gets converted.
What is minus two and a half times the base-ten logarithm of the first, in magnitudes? -3.26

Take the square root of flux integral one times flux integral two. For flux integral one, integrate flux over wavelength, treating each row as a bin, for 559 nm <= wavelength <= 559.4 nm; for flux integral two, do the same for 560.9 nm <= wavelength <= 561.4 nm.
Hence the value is 9.2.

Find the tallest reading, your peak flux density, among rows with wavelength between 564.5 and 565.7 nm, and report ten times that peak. 230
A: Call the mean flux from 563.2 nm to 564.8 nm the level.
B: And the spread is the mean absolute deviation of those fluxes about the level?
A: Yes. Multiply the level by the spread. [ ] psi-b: 31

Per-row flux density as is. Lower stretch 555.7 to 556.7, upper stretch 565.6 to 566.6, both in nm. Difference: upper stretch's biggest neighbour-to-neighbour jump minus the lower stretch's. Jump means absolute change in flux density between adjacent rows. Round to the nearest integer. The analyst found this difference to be 2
